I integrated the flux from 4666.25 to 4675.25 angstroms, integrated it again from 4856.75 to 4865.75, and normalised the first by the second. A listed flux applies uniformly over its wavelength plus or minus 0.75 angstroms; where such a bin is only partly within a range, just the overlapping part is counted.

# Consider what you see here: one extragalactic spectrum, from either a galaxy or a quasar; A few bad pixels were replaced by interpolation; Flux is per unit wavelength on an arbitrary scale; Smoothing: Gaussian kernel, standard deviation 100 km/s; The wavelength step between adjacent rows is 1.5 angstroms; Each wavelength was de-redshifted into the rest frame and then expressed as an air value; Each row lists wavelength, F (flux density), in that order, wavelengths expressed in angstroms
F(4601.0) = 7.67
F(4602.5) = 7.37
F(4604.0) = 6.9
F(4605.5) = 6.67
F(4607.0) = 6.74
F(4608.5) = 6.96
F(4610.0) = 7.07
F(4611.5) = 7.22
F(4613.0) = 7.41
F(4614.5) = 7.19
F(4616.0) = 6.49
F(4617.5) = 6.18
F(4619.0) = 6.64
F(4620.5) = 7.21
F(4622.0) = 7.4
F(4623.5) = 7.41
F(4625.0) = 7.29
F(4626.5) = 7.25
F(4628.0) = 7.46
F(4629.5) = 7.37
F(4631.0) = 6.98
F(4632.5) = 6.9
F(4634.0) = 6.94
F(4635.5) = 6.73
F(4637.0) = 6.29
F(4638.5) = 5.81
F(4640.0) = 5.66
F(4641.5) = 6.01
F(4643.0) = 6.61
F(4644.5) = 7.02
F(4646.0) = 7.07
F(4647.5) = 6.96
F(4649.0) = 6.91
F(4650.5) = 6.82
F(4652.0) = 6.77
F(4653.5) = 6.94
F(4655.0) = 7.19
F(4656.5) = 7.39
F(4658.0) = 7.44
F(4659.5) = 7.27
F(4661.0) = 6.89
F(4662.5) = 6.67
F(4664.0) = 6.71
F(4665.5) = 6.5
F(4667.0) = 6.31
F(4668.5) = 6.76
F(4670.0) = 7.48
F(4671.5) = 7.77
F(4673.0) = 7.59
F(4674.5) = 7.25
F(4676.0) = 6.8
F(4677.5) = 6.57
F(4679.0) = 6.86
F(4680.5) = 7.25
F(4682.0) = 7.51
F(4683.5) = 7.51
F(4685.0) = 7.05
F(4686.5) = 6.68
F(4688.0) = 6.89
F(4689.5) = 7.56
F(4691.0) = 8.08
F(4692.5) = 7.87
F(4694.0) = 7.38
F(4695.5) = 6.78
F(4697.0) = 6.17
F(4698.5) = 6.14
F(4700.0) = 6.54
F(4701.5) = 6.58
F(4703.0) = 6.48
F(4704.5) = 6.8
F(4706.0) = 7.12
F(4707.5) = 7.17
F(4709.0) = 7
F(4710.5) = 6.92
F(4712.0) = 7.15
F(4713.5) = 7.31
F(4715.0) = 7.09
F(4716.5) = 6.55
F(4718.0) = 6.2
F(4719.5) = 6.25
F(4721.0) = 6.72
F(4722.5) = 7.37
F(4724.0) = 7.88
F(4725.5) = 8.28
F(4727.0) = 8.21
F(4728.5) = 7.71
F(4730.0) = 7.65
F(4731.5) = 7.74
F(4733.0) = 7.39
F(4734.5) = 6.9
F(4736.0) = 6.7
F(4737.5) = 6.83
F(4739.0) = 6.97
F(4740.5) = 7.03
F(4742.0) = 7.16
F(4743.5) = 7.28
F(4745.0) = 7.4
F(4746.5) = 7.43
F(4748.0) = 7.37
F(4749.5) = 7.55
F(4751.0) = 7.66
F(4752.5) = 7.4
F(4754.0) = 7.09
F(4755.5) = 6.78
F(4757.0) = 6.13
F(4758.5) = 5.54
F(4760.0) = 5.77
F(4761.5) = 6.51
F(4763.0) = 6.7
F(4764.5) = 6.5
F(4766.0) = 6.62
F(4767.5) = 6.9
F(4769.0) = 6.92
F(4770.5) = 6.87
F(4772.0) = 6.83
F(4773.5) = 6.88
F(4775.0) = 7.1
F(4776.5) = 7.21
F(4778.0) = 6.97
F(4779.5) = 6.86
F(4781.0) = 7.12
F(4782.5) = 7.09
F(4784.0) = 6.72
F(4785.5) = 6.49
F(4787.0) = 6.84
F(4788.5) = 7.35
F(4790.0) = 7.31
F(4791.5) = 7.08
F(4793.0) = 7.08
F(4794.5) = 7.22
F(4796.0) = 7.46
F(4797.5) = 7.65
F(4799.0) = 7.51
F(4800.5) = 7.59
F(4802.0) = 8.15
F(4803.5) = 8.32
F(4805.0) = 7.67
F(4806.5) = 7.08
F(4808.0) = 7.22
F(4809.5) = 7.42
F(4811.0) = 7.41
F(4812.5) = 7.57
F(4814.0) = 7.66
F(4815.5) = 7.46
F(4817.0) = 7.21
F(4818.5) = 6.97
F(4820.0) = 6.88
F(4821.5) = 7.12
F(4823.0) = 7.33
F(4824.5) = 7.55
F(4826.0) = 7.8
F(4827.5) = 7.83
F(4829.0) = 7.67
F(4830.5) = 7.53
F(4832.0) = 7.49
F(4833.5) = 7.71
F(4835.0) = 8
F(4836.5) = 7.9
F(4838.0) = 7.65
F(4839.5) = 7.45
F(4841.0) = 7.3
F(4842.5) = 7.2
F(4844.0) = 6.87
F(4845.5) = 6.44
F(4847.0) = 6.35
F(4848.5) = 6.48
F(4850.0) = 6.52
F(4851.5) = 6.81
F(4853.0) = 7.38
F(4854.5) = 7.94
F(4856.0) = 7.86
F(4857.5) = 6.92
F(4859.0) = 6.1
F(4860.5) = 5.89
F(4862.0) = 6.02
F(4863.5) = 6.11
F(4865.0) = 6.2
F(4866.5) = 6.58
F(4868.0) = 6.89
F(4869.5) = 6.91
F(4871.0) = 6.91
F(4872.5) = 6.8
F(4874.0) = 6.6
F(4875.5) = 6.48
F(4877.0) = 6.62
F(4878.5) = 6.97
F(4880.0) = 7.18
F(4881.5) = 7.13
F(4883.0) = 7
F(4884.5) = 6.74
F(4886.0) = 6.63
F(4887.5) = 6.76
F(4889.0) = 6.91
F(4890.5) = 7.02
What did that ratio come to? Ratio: 1.16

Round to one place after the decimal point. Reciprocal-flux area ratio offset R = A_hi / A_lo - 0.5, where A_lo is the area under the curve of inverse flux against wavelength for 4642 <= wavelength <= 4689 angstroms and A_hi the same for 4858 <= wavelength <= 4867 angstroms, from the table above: -0.3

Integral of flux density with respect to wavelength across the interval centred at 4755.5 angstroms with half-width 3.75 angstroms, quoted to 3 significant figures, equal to 49.4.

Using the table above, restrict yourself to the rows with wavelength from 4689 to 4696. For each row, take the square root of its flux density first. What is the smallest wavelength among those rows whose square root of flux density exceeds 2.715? 4689.5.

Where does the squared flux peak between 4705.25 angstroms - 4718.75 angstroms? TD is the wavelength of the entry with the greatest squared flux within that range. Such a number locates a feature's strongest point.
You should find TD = 4713.5 angstroms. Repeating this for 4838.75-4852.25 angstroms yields 4839.5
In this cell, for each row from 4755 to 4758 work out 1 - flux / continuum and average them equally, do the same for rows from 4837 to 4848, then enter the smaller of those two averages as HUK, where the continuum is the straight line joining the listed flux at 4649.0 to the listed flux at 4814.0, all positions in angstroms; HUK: 0.10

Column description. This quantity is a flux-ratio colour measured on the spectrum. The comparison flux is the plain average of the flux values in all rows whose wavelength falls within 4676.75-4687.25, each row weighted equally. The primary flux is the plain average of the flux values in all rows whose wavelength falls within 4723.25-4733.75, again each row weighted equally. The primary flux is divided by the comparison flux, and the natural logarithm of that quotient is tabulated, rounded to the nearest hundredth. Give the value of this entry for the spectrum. 0.10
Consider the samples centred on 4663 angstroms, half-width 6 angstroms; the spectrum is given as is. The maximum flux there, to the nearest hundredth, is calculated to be 7.44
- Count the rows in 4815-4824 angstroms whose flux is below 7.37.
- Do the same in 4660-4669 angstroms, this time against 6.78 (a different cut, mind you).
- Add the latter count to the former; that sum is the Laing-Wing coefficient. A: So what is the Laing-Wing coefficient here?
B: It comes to 10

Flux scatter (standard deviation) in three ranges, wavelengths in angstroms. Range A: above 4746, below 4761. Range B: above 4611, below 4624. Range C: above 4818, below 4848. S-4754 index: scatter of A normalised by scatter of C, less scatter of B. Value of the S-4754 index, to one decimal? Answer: 1.2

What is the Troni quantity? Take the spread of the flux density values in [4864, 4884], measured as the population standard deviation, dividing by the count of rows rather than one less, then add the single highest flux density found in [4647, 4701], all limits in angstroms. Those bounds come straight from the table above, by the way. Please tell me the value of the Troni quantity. 8.35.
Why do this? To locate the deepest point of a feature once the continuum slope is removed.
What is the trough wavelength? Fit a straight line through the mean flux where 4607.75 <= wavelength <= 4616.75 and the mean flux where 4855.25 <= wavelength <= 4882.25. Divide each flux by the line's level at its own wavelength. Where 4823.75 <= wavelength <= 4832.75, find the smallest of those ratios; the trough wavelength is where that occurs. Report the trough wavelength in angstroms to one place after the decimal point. 4832.0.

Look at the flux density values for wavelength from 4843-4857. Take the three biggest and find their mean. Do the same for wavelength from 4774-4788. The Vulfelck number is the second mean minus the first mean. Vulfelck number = -0.58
